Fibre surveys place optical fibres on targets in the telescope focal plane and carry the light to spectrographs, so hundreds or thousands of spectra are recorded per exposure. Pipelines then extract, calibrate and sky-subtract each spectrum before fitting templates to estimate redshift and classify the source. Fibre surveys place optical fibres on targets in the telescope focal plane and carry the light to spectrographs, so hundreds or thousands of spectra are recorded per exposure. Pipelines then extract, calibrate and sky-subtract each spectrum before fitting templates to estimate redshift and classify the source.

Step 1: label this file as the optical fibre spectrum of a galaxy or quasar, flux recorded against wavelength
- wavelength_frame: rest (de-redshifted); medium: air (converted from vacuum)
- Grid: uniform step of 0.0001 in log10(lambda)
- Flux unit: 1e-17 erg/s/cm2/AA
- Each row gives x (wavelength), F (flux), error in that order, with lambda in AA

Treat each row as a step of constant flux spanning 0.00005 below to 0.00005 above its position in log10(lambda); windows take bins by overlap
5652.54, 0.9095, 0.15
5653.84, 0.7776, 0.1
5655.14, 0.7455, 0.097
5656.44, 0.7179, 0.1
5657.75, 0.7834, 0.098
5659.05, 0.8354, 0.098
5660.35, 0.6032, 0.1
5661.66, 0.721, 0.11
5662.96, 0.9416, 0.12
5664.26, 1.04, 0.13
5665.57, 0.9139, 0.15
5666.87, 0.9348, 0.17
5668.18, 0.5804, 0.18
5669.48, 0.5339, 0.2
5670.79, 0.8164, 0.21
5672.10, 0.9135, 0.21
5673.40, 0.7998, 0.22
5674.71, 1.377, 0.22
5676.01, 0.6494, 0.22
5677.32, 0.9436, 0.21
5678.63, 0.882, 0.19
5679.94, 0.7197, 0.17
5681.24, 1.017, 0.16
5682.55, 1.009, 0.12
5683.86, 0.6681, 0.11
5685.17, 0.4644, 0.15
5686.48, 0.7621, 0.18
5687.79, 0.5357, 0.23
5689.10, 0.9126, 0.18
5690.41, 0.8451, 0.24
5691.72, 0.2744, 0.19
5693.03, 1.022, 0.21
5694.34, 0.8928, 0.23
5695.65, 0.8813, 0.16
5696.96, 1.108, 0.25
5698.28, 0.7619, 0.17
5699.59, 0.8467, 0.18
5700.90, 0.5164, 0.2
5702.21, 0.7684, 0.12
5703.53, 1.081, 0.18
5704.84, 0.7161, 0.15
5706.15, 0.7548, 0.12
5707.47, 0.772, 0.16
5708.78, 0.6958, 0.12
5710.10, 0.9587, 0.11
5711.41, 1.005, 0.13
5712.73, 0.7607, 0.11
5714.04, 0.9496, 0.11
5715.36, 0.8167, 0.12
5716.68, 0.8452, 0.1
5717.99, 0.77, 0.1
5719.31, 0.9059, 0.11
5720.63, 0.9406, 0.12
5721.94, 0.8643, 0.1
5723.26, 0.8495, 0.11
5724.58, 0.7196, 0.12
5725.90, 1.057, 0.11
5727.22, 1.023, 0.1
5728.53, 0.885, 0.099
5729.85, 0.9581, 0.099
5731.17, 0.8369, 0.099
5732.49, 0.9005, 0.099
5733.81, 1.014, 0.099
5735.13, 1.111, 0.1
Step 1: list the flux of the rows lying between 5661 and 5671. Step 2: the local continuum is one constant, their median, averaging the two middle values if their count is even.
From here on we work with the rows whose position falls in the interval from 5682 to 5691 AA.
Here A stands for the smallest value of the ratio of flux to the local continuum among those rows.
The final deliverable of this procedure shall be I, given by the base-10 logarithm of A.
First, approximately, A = 0.54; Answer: -0.27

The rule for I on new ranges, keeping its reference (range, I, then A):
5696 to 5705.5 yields -0.22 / 0.60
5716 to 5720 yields -0.05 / 0.89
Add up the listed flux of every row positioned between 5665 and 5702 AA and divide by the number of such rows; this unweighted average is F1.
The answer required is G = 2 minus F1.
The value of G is 1.19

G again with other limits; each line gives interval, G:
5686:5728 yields 1.17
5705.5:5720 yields 1.16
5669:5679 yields 1.14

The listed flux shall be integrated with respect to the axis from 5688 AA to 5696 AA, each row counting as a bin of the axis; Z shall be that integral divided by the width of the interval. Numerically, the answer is 0.79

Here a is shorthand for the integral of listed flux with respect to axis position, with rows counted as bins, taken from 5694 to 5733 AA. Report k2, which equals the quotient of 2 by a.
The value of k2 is 0.06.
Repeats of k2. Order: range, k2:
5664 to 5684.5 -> 0.11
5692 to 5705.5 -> 0.18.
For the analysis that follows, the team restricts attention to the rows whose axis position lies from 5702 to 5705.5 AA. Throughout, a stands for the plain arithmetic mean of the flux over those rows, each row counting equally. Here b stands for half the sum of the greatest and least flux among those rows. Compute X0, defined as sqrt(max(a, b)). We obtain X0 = 0.948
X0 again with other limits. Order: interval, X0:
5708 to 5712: 0.942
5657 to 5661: 0.861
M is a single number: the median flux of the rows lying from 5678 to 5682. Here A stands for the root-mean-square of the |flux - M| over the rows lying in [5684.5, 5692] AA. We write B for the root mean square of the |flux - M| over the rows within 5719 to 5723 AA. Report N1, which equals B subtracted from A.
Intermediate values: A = 0.337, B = 0.038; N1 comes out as 0.30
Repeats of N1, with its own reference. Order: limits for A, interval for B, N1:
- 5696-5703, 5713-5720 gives 0.14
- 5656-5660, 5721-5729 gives 0.00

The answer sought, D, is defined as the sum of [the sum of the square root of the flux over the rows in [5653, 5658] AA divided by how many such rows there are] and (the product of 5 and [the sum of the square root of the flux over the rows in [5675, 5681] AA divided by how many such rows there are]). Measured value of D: 5.33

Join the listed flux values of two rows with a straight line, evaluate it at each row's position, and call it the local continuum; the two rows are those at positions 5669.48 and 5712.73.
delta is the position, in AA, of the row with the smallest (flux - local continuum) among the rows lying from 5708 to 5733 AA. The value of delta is 5724.58 AA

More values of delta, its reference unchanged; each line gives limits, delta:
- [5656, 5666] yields 5660.35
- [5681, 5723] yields 5691.72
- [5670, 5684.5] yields 5683.86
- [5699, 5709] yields 5700.90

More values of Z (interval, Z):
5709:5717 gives 0.88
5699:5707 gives 0.78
